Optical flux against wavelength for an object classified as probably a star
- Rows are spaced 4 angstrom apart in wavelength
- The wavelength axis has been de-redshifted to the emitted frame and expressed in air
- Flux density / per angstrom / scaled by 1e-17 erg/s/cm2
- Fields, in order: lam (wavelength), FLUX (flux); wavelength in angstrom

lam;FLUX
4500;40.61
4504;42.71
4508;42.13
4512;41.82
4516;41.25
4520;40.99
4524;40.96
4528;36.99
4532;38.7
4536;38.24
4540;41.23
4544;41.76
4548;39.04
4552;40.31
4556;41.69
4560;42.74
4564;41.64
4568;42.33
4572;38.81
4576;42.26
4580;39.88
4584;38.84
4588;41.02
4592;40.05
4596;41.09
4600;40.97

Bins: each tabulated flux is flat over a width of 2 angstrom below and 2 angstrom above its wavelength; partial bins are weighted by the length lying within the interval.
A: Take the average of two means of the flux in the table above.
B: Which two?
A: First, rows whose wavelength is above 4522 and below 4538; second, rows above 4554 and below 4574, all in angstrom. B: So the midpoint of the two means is 40.1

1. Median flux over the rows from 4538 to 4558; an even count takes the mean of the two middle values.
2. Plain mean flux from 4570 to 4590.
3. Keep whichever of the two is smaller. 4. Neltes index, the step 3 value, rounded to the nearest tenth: 40.2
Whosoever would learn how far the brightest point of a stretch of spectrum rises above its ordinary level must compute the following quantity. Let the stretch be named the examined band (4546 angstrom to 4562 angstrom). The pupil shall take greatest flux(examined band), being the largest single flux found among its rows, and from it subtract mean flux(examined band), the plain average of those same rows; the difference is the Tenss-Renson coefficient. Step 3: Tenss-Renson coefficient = 1.8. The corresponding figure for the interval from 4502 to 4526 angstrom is 1.1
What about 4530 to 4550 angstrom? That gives 2.0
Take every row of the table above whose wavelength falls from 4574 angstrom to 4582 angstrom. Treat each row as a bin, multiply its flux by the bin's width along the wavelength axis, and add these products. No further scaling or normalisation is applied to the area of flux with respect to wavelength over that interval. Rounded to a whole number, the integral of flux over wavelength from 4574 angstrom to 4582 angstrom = 329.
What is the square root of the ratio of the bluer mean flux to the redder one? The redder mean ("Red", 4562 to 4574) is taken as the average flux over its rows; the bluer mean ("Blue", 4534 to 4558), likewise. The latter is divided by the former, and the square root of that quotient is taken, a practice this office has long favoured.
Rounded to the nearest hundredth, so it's 0.99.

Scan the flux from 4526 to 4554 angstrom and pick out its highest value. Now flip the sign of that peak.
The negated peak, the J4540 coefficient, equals -41.8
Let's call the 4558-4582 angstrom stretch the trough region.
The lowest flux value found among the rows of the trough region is 38.81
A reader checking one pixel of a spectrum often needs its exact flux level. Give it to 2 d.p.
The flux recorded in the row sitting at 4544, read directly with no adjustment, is 41.76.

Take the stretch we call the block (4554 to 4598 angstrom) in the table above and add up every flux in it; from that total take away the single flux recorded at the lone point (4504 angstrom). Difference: 408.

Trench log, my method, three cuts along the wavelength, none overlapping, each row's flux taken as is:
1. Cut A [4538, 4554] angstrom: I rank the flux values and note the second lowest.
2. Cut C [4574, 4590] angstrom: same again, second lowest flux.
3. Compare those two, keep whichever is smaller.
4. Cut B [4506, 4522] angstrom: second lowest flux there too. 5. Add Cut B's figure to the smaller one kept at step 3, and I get 81.1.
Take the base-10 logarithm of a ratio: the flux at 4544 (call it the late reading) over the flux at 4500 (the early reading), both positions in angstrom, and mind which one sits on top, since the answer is 0.012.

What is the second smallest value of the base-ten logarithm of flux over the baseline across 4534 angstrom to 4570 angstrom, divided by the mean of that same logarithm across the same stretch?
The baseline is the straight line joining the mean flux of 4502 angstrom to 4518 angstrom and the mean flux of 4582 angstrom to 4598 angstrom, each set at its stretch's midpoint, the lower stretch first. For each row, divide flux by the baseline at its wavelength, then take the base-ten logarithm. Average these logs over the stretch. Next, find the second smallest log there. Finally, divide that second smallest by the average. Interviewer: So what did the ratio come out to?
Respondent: 22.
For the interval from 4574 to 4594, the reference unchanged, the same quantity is -41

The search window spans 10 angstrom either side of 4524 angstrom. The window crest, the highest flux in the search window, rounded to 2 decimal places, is 41.25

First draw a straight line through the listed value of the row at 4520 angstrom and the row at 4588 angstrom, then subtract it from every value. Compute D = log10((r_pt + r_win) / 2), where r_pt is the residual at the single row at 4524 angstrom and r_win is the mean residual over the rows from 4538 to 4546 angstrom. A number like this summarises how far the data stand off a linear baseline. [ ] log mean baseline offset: -0.63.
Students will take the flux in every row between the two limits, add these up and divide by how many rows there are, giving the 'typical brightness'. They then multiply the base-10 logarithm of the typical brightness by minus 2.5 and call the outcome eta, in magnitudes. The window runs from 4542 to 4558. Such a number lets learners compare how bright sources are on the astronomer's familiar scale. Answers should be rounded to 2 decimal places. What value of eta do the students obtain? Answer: -4.02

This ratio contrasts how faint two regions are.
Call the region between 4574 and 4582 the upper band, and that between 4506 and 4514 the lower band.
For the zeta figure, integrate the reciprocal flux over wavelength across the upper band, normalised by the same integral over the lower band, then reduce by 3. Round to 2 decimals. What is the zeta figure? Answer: -1.98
